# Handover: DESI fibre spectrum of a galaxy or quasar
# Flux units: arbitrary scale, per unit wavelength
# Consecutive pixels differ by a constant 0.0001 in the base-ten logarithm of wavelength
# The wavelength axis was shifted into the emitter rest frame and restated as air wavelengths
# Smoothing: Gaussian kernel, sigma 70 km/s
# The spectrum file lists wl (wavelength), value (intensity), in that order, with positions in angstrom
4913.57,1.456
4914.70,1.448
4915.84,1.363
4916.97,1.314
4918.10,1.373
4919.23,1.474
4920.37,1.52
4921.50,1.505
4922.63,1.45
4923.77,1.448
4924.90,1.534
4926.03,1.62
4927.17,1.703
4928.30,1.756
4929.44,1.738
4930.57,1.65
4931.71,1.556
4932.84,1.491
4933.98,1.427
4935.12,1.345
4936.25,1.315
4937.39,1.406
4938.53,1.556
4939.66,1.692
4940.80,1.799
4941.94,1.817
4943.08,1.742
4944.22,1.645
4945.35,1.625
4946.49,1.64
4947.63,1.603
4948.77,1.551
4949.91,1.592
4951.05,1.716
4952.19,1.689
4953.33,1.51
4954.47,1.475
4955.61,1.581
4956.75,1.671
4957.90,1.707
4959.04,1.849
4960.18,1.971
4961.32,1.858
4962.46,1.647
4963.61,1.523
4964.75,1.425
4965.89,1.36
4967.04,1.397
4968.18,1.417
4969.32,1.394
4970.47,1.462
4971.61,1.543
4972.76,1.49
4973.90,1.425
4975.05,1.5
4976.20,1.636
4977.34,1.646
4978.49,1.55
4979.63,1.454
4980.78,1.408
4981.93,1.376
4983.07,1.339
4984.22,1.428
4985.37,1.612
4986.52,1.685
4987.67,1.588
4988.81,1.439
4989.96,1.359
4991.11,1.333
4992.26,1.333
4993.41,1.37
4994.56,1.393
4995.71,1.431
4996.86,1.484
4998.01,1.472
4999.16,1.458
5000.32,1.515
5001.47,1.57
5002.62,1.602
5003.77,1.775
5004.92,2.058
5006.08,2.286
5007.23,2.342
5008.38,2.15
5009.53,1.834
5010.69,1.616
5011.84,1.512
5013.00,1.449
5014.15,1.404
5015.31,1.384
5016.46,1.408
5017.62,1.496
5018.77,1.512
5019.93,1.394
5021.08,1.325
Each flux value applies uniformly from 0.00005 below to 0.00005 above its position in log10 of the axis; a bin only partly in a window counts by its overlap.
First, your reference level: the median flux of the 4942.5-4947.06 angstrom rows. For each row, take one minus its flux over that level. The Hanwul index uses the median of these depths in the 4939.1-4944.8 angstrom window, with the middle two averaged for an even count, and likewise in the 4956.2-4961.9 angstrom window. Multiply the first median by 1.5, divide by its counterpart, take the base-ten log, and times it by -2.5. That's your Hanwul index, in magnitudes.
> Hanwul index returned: 0.35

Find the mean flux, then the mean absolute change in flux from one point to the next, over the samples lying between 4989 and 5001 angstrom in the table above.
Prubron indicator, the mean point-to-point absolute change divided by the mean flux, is 0.020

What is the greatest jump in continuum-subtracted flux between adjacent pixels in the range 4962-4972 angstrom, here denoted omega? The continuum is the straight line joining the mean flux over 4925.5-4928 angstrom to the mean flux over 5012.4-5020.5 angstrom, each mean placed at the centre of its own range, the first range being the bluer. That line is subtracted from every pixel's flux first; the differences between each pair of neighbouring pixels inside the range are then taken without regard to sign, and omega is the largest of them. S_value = 0.12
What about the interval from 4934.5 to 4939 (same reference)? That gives 0.15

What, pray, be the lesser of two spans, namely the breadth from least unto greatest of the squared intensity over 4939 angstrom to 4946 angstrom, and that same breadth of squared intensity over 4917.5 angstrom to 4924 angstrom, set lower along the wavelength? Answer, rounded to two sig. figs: 0.43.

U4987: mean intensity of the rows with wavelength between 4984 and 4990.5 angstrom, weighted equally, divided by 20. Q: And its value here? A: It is 0.076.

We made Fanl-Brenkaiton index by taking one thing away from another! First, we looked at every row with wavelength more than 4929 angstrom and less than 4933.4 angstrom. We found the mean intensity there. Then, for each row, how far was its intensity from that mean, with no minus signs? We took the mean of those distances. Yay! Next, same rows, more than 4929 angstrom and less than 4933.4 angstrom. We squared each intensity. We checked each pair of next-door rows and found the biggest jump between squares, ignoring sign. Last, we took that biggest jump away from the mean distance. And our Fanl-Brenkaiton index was -0.22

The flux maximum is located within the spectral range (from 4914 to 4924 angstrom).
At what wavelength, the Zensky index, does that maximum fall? 4920.37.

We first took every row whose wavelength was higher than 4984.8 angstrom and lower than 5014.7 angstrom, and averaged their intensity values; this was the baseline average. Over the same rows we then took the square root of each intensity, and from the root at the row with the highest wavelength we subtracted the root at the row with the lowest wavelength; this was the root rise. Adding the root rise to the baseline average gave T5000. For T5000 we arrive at 1.53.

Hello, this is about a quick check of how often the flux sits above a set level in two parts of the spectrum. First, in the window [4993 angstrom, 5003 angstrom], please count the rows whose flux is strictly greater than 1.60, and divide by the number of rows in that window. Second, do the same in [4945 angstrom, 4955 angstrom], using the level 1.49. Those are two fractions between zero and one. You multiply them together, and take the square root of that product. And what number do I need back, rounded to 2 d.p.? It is 0.31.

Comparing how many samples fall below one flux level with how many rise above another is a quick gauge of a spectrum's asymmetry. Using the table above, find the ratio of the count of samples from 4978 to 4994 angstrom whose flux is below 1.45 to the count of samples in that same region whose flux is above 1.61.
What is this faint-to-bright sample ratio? 4.5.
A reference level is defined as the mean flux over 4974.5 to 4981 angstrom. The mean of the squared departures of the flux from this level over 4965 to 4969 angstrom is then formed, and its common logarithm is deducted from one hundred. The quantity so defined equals 102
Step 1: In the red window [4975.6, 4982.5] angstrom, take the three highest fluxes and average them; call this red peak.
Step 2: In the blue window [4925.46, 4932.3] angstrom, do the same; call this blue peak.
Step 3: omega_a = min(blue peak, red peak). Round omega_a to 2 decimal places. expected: 1.61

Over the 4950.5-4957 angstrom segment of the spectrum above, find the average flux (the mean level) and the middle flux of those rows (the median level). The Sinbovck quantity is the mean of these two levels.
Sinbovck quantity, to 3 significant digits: 1.62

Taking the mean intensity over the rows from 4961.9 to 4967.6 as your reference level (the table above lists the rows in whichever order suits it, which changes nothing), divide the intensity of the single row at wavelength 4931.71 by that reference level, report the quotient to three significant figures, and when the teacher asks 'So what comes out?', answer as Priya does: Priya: 1.06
